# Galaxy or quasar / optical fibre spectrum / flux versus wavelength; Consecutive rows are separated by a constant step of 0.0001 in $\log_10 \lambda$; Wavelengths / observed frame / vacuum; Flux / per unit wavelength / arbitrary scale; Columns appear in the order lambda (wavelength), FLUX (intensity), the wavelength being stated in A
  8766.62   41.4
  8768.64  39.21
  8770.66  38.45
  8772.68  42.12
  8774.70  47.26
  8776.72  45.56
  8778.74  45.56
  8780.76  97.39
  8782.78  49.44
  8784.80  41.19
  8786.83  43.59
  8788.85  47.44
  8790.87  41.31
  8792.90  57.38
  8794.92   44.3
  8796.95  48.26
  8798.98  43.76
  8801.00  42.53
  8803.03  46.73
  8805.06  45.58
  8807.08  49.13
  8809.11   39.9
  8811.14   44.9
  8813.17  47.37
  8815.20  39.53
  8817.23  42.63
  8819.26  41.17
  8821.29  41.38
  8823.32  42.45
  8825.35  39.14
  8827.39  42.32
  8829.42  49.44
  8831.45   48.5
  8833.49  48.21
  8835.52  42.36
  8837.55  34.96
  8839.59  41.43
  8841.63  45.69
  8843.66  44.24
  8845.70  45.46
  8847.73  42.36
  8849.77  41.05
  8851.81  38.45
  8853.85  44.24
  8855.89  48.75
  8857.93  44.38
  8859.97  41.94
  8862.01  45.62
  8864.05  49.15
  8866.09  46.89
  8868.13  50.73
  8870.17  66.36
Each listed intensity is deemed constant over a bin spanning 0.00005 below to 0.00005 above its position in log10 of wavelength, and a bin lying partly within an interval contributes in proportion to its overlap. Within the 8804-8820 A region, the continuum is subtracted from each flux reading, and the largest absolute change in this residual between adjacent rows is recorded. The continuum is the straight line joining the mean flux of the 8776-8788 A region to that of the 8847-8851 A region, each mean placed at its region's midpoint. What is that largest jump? 8.9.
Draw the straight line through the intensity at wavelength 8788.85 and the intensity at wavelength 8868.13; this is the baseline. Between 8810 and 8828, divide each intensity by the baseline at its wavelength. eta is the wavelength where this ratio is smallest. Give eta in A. 8825.35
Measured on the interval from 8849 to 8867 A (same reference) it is 8851.81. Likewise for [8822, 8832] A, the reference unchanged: 8825.35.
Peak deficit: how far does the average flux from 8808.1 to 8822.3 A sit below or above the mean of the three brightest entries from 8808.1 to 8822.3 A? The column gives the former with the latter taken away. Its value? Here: -2.6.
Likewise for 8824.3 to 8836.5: -3.7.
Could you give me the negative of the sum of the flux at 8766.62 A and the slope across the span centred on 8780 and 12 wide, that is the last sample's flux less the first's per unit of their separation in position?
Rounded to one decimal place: -40.8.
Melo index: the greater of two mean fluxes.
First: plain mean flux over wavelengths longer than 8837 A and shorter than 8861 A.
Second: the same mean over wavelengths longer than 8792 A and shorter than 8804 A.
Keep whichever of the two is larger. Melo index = 47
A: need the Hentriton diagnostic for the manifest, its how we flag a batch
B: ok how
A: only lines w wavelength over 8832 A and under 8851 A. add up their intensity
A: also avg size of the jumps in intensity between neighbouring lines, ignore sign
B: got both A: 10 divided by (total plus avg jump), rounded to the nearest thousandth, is 0.026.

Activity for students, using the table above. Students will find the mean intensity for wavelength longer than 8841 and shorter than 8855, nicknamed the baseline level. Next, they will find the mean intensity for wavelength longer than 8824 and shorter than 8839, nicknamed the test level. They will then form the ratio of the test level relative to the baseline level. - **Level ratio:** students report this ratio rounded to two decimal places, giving 1.01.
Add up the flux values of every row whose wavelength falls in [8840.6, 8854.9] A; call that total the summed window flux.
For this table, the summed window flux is 301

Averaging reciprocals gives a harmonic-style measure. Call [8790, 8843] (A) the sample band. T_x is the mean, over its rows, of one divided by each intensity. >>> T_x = 0.0228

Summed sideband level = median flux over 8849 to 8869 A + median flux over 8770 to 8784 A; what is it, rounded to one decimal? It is 90.6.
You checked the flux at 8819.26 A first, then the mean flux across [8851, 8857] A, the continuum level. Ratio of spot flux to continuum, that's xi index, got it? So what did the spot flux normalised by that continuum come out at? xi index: 0.94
